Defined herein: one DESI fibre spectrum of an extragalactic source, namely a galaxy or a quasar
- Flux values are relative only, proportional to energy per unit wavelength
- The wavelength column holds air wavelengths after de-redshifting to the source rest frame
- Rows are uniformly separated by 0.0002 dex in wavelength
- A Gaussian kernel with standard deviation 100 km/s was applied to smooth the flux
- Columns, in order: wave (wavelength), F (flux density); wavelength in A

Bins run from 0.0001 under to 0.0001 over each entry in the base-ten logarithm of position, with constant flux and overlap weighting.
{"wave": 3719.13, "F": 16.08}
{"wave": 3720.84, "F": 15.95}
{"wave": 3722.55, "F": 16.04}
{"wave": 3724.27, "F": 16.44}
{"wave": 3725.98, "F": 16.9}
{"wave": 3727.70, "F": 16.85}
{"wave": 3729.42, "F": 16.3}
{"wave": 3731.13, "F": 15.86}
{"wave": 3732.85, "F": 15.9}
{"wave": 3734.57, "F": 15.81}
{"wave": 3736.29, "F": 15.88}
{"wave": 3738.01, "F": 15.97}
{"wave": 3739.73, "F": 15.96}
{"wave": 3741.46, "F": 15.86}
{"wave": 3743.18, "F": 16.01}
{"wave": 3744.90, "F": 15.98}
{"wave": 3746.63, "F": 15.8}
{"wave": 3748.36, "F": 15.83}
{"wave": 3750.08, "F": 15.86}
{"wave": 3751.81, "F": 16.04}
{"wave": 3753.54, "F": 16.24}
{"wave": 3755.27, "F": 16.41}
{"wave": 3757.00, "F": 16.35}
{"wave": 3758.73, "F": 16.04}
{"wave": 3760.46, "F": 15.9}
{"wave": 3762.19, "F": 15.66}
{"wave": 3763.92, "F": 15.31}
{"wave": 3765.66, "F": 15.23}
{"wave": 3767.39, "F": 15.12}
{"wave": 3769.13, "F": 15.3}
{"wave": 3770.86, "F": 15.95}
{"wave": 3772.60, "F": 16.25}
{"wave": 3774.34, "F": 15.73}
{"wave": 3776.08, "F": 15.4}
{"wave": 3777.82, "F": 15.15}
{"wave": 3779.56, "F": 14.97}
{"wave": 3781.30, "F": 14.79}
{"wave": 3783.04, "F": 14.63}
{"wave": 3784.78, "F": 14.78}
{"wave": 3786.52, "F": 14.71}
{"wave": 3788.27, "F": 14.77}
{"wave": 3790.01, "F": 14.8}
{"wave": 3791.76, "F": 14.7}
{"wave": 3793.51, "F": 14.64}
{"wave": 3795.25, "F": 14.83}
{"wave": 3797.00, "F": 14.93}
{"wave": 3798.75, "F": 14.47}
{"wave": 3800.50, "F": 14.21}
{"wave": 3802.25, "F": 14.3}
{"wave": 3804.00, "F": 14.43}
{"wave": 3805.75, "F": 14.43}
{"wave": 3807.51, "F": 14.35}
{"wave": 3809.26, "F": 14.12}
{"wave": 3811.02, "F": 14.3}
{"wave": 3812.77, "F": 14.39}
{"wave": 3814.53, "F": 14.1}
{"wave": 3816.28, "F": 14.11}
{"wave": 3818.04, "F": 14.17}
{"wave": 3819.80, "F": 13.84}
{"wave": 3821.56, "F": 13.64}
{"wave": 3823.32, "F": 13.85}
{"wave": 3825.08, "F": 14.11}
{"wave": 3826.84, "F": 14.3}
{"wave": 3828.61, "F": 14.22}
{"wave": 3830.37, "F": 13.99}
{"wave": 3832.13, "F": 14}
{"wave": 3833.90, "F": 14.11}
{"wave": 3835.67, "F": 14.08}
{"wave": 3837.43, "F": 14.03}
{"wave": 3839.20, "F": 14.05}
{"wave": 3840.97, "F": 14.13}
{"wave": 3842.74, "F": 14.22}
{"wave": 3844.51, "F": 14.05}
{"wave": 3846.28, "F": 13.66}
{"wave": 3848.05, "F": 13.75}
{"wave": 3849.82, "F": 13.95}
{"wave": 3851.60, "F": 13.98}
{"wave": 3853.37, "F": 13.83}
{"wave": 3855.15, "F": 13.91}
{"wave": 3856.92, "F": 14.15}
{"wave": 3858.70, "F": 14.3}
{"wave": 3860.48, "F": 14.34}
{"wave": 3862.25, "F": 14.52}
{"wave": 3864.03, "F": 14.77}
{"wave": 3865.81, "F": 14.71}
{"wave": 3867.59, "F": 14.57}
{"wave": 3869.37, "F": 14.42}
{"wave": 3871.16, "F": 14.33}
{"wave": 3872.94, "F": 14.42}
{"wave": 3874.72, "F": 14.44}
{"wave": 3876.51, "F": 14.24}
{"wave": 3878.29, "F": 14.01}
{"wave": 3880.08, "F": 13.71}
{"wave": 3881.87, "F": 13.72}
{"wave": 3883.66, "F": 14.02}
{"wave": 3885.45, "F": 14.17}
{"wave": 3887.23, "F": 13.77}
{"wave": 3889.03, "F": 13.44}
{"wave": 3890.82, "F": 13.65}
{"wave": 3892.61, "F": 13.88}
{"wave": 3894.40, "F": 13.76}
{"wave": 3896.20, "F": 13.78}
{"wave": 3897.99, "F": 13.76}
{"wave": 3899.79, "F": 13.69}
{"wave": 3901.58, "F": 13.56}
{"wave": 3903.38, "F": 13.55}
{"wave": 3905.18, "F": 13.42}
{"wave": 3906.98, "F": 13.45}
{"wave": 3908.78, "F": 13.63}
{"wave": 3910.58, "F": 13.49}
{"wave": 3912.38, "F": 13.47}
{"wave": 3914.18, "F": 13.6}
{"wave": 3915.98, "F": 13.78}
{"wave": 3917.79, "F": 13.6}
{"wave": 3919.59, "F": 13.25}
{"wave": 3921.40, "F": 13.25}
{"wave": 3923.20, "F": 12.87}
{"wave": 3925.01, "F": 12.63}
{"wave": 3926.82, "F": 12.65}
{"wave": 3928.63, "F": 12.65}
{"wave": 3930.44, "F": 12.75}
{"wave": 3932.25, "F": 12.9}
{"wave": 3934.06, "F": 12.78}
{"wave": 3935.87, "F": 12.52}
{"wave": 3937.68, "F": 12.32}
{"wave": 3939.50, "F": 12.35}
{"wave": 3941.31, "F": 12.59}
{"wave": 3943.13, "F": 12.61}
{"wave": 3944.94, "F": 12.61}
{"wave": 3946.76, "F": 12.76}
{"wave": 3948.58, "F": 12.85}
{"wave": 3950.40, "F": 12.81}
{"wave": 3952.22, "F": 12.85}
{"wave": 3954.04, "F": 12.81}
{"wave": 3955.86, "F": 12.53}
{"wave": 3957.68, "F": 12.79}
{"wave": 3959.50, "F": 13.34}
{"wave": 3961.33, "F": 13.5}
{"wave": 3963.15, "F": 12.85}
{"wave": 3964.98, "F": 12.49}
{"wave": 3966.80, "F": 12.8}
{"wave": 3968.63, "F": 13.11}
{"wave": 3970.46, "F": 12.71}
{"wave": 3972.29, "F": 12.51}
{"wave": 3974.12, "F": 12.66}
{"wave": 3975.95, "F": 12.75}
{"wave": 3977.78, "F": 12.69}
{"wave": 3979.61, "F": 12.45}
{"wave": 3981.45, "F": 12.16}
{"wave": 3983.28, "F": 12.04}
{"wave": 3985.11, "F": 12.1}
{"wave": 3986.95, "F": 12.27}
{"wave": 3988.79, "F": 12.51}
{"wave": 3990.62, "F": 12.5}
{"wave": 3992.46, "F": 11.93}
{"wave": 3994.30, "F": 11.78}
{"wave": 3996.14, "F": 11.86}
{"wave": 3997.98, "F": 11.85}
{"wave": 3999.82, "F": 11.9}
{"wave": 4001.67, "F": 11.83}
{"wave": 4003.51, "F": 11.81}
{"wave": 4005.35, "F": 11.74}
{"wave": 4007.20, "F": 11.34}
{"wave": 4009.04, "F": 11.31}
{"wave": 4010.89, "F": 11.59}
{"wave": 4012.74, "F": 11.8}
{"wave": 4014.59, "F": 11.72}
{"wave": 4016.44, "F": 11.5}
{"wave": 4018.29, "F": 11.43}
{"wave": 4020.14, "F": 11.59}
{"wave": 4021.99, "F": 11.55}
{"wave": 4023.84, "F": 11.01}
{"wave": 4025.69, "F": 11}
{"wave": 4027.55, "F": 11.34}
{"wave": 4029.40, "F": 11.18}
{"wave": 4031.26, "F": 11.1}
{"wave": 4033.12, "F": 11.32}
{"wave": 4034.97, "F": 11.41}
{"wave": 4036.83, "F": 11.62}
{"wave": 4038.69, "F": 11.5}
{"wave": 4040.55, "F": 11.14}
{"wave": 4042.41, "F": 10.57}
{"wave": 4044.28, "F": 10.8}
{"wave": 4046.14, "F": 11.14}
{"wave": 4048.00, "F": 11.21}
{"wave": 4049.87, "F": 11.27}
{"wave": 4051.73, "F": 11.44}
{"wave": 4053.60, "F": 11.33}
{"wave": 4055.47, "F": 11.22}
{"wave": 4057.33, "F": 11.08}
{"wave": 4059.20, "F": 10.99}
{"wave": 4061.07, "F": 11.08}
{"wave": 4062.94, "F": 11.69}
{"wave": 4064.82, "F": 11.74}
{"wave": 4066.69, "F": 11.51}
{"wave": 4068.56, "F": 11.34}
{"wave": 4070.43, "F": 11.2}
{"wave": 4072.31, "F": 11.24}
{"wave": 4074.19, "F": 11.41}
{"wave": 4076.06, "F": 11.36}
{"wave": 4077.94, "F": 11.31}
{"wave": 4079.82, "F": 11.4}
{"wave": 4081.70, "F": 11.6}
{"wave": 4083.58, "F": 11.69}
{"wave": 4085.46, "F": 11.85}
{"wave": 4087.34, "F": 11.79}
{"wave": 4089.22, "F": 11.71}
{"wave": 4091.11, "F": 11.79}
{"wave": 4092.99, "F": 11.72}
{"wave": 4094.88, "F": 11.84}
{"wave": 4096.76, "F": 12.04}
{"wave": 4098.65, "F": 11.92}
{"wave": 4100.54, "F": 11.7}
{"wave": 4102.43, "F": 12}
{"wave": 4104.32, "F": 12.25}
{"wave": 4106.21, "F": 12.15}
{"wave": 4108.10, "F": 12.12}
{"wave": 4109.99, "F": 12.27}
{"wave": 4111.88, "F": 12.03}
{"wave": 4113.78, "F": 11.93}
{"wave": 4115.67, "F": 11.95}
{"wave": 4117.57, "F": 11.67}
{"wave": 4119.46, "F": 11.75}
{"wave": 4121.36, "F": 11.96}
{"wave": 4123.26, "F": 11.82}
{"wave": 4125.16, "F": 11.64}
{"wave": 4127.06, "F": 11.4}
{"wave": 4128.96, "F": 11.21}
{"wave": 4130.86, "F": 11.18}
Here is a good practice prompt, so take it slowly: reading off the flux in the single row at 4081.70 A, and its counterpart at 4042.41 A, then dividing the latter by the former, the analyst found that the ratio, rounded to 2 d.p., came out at 0.91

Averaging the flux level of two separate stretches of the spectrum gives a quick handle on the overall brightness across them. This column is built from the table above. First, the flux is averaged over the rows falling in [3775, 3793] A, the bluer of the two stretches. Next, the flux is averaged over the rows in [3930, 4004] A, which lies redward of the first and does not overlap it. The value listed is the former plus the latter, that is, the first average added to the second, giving 27.4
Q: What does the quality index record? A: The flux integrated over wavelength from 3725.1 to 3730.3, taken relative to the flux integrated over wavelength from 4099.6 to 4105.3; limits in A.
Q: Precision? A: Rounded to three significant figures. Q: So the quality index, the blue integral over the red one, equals 1.27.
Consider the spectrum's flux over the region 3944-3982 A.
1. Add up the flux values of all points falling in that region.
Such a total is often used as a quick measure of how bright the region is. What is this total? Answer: 268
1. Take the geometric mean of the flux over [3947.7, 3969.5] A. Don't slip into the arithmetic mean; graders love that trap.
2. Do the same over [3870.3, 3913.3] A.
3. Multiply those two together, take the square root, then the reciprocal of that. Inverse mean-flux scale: 0.0750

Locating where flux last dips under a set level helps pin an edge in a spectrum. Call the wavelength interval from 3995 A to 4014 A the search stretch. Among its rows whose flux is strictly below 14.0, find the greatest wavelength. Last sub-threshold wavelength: 4012.74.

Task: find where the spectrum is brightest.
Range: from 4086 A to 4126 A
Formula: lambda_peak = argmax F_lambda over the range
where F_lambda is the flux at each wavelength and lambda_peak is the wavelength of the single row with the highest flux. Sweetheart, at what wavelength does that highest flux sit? 4109.99 A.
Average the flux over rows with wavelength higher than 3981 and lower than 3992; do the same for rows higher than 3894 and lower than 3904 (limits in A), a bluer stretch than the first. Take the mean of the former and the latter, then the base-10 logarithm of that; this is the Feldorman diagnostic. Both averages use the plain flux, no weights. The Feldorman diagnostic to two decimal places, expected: 1.11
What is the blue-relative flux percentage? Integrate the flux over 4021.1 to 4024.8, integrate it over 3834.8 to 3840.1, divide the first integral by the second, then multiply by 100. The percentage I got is 56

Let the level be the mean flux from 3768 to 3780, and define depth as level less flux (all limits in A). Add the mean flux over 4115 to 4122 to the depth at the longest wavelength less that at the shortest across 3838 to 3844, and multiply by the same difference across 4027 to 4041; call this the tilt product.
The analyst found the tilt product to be 2.3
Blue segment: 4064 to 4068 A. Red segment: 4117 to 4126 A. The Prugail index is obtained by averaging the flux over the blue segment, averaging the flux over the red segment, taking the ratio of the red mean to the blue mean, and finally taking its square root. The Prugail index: 1.01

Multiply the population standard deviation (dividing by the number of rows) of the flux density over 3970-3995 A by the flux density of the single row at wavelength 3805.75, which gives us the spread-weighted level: 4.4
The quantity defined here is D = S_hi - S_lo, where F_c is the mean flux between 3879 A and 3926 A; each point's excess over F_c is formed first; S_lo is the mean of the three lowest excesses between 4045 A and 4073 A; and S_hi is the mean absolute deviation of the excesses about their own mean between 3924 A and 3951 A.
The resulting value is 2.6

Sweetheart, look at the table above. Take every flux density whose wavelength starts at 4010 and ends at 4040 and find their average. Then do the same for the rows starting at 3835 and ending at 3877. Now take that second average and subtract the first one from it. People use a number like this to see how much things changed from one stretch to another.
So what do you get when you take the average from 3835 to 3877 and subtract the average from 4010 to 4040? 2.8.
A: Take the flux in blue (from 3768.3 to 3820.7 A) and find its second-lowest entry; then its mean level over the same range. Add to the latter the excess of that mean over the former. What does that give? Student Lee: 15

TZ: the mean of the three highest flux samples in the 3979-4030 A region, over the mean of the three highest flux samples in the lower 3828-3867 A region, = 0.85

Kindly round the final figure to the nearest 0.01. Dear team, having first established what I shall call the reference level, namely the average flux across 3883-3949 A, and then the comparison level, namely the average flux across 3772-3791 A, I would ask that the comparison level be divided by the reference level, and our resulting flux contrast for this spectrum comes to 1.14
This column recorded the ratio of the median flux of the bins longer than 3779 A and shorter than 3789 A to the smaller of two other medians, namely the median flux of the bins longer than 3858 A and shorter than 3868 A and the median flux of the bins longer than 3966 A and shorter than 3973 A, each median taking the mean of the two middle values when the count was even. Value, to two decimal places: 1.16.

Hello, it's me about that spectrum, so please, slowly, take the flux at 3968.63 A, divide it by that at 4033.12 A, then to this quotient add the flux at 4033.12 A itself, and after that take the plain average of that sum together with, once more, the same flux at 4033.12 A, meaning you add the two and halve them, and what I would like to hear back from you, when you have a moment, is 11.9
